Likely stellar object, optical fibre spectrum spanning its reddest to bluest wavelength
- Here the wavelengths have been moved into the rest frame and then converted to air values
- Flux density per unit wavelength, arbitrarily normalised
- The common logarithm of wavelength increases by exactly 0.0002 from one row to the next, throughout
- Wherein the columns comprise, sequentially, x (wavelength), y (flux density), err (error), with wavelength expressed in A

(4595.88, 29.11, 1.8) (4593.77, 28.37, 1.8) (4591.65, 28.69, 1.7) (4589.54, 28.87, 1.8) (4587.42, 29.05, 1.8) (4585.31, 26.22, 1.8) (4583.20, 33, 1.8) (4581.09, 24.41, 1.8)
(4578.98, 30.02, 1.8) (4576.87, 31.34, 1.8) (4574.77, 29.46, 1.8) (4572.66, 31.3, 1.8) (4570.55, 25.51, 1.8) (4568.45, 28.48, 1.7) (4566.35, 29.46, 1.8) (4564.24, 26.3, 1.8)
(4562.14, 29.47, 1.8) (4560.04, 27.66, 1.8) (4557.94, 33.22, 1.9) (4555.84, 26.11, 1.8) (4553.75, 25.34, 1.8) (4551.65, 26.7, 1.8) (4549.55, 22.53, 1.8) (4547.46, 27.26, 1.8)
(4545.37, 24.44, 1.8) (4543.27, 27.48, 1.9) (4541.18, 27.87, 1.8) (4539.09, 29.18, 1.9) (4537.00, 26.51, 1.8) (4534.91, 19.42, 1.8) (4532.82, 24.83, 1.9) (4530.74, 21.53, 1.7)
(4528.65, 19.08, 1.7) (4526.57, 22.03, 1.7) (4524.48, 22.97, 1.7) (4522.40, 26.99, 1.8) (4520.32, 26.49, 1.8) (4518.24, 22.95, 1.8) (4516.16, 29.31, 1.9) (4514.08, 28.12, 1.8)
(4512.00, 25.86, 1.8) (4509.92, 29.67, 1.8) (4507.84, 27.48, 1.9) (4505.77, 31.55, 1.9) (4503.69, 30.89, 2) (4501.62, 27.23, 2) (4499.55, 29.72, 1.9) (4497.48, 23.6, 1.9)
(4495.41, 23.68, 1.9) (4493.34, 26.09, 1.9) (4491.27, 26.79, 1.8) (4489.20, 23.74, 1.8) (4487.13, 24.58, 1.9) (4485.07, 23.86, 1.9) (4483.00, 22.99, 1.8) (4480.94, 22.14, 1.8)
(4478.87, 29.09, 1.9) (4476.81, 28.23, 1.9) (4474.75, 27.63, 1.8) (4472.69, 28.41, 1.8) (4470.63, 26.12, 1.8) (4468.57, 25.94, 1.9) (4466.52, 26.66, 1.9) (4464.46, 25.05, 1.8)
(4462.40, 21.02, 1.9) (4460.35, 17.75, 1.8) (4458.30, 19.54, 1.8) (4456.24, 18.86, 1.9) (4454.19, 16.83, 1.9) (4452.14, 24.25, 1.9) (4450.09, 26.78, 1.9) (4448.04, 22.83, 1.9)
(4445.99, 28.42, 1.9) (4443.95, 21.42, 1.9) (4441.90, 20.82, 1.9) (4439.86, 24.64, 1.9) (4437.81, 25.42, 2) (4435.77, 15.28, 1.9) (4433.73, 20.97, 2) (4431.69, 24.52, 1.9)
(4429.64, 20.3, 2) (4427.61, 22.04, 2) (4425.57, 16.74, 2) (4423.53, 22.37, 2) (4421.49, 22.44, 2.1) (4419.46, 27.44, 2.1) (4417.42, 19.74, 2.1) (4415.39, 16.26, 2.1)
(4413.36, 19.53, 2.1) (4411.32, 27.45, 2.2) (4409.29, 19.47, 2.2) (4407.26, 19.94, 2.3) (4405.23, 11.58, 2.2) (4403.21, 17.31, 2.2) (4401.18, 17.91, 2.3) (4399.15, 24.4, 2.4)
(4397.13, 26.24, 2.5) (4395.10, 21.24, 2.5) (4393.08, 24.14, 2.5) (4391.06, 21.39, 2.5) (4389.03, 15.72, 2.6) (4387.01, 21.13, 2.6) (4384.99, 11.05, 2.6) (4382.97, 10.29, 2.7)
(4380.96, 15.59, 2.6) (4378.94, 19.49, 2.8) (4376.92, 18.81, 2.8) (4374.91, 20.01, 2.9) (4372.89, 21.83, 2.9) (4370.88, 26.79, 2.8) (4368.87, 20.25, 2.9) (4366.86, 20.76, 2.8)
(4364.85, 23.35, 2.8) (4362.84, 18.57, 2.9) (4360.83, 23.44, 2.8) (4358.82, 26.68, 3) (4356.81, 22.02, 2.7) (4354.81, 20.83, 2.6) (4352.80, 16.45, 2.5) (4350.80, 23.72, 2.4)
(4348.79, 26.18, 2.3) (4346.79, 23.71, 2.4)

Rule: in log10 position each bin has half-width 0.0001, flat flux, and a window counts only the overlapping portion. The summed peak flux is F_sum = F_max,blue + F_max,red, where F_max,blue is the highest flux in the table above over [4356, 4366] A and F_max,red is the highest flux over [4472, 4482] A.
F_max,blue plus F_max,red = 56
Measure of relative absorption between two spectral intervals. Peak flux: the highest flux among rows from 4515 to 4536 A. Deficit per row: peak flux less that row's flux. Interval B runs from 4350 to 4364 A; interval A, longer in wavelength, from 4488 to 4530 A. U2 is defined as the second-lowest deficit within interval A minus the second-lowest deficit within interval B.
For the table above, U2 -7.2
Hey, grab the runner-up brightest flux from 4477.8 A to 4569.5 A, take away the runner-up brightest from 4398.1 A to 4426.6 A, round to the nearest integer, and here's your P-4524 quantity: 4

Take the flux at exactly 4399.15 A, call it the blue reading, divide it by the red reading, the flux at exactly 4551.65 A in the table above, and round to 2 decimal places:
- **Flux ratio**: 0.91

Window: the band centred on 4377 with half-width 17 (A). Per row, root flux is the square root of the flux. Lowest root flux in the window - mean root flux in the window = -1.2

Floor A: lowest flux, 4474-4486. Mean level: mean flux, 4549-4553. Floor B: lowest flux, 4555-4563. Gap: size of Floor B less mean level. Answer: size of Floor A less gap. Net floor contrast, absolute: 21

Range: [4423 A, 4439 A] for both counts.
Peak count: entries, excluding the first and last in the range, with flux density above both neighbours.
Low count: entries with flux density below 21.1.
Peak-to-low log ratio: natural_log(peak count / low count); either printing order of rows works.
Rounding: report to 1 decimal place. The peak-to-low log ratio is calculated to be -0.7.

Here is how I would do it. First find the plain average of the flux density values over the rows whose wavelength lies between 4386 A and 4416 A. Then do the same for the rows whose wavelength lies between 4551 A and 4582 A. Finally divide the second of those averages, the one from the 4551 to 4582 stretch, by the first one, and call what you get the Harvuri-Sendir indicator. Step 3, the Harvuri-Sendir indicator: 1.40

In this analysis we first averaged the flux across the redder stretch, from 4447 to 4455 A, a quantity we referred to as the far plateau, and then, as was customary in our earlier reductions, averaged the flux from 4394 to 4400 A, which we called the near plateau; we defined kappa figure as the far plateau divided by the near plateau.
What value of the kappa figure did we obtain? 0.95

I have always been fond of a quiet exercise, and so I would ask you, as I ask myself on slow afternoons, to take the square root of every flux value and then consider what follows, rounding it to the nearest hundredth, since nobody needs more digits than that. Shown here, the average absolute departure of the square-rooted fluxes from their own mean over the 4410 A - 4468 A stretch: 0.33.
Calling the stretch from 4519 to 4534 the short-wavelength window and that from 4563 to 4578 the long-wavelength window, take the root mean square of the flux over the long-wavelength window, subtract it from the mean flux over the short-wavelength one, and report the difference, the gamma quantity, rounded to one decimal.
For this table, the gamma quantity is -5.5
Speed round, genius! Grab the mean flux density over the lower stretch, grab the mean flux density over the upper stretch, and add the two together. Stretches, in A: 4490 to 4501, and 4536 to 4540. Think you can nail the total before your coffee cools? 54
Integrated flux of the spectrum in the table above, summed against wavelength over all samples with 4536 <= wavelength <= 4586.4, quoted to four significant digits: 1406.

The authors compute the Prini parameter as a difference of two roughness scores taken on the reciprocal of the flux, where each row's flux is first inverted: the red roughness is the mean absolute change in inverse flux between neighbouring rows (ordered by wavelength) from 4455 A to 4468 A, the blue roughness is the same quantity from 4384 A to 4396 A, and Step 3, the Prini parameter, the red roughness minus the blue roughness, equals -0.0123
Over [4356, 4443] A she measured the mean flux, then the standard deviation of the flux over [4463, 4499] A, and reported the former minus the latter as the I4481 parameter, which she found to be 19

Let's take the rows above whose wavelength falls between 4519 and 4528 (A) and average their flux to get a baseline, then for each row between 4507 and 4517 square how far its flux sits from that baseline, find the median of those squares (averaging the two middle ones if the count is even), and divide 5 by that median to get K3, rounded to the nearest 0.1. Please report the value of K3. 0.4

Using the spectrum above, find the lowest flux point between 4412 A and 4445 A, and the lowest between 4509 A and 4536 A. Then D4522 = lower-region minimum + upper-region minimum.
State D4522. 34.4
